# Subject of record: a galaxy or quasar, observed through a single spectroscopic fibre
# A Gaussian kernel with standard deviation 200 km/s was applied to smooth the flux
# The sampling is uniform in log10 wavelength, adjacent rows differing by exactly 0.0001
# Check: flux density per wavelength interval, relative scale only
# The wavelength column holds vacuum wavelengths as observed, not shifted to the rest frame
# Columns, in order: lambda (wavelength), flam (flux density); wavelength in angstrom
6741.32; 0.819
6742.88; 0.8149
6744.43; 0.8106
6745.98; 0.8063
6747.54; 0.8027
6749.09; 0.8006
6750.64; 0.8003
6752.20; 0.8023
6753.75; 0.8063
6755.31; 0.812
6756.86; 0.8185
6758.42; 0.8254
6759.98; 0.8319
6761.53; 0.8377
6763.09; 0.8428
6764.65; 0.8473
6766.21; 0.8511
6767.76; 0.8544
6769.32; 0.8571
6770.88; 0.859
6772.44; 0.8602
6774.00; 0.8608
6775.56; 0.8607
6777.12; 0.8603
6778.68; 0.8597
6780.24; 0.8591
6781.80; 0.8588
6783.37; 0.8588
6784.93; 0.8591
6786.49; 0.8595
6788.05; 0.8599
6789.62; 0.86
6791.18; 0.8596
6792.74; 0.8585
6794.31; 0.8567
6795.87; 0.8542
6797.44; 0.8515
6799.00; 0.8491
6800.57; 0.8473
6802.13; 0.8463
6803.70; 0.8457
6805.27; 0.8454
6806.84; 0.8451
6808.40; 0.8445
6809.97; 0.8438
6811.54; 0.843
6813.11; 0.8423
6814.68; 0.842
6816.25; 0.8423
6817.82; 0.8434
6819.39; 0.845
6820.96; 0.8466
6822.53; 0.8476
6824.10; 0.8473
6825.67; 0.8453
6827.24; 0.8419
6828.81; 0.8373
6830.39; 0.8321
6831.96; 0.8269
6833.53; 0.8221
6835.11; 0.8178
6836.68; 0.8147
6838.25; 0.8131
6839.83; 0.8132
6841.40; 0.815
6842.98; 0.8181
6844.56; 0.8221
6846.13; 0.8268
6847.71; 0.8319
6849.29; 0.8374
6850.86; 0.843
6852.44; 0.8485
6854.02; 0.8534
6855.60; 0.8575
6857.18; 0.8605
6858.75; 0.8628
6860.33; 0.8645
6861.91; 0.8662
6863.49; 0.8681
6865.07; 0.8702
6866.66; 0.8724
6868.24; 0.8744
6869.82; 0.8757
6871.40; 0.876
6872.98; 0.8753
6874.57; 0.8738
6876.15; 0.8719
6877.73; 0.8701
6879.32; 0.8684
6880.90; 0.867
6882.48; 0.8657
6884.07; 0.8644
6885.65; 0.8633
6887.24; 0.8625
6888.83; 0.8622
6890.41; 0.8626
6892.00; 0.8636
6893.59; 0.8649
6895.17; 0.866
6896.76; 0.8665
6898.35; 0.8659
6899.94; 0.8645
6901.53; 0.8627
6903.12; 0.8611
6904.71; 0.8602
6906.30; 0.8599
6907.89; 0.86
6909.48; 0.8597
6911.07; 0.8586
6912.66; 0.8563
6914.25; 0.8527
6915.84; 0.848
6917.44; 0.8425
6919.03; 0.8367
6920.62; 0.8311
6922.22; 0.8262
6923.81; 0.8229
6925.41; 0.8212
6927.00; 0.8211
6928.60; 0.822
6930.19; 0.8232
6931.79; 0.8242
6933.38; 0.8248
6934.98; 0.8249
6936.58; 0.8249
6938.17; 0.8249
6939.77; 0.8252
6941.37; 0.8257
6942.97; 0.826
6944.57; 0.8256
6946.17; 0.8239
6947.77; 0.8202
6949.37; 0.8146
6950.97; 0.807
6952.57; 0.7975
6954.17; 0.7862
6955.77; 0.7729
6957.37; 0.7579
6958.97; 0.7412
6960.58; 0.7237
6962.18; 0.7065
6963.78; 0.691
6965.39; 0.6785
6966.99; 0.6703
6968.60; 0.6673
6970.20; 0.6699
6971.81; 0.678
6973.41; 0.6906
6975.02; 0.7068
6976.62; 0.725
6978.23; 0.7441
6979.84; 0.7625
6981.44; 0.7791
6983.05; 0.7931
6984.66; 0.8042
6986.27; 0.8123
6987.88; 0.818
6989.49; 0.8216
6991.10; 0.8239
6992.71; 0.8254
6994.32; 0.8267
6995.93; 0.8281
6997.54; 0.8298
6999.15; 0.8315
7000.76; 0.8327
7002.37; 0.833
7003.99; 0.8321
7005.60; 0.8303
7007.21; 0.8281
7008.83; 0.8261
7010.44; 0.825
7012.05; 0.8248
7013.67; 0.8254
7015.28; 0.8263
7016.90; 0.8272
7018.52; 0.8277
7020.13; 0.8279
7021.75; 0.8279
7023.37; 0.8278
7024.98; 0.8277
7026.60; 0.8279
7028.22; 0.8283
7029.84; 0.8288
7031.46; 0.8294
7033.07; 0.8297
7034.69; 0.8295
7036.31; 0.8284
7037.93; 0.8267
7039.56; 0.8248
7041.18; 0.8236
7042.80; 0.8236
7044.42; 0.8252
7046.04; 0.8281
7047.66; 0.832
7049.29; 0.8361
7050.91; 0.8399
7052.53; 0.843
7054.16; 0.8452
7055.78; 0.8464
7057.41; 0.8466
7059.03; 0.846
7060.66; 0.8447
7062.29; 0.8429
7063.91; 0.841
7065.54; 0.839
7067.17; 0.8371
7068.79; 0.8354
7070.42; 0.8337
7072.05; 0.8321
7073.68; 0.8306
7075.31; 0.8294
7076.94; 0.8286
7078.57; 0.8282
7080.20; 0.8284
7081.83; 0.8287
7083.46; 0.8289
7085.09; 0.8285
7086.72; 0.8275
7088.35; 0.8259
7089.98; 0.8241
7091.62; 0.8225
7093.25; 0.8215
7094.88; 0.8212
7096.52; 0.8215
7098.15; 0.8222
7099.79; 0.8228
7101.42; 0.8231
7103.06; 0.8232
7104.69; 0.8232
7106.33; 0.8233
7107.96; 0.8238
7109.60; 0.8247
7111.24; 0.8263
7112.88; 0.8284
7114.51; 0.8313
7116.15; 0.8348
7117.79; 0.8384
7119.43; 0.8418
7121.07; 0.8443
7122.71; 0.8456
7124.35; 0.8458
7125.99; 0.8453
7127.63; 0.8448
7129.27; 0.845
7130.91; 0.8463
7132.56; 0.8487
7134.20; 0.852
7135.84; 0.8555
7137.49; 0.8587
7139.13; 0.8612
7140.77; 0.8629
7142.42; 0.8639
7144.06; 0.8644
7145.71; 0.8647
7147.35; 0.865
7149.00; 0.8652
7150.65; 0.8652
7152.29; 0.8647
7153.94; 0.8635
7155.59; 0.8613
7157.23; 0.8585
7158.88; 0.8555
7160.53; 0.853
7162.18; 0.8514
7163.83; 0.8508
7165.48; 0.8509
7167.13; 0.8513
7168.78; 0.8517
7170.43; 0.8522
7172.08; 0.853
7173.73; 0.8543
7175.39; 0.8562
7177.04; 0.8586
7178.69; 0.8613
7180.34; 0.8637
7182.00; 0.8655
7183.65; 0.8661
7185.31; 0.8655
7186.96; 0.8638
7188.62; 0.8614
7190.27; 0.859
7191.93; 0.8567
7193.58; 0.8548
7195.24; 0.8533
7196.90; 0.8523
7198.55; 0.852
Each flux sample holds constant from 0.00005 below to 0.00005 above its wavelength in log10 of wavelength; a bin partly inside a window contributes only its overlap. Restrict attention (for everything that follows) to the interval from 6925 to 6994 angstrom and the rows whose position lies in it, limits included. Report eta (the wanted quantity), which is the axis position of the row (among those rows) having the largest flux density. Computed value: 6942.97 angstrom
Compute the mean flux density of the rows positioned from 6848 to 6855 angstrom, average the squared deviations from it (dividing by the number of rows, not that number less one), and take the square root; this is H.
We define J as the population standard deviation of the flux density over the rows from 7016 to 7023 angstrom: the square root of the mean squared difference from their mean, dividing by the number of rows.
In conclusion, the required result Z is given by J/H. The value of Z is 0.0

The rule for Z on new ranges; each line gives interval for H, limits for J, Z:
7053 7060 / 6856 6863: 3.9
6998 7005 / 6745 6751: 4.2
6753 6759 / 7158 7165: 0.3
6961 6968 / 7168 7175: 0.1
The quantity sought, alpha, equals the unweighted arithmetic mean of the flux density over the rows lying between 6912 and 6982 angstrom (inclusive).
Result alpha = 0.78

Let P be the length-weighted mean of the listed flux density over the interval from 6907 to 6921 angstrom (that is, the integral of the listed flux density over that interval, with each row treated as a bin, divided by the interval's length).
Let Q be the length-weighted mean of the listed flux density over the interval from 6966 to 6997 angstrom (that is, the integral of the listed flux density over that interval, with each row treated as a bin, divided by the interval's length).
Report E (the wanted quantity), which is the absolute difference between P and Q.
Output 0.09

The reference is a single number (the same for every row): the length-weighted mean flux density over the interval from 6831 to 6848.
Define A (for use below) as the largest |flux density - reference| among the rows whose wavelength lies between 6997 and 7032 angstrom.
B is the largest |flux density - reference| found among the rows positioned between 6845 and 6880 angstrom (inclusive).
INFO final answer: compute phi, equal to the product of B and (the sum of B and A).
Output 0.0039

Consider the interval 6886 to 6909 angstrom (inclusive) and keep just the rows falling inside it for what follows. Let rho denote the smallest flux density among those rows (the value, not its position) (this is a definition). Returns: 0.8599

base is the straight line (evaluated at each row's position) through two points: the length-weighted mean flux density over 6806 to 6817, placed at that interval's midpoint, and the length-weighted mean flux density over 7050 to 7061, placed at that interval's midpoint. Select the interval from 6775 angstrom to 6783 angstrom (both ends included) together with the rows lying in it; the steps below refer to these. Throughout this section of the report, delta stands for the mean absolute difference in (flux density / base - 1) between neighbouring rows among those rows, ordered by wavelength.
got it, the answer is 0.001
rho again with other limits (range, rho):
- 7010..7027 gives 0.8248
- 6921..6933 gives 0.8211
